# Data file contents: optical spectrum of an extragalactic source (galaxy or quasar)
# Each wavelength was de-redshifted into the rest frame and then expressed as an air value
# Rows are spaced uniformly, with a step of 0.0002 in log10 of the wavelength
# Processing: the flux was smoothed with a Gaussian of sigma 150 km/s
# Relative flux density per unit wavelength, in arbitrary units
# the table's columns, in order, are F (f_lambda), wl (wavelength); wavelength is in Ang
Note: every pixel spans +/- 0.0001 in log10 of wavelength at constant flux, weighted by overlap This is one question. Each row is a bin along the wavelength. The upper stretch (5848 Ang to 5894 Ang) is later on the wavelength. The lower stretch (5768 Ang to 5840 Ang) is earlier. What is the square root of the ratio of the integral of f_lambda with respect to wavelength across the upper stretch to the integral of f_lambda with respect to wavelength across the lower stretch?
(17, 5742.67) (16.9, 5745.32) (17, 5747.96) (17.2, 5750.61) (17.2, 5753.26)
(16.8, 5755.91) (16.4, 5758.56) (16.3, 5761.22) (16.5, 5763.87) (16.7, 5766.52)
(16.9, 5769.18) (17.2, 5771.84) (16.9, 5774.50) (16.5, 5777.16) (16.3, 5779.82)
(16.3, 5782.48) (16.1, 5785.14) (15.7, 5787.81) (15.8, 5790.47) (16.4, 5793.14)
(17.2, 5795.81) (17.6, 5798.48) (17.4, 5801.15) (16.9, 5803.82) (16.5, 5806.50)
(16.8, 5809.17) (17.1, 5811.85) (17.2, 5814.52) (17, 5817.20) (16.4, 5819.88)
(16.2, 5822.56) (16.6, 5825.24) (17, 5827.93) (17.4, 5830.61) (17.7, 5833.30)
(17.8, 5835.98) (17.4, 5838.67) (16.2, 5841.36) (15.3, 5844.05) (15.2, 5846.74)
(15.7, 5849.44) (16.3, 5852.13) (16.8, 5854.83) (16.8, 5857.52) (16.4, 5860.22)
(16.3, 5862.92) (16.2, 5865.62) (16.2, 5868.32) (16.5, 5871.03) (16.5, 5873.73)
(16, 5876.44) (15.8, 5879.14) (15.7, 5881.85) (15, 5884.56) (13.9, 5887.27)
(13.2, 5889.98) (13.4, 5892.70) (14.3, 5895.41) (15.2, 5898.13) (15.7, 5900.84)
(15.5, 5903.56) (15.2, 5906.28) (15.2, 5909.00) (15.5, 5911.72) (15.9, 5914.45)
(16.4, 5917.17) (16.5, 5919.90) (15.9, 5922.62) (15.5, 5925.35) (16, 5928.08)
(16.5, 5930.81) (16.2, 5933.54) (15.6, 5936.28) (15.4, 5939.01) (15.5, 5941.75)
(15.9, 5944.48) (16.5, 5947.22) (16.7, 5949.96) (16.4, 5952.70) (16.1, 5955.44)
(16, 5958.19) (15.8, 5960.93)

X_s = 0.77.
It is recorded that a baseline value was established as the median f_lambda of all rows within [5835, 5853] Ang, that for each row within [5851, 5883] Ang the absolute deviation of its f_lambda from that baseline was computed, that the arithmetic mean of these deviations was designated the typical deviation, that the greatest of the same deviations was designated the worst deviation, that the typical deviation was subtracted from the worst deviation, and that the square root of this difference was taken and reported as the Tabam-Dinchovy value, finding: 0.57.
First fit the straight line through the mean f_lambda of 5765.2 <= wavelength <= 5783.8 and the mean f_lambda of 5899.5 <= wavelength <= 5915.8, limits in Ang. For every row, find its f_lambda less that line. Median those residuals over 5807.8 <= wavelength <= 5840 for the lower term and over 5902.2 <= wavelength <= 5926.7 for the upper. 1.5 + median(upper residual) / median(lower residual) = 1.7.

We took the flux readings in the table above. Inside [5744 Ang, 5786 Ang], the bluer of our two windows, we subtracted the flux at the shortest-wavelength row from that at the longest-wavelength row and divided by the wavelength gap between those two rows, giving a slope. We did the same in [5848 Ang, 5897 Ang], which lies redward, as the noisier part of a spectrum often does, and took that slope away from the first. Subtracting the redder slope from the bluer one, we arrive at 0.01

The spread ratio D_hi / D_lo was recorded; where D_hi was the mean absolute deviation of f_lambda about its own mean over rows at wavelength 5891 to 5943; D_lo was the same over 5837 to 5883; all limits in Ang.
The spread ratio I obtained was 1.2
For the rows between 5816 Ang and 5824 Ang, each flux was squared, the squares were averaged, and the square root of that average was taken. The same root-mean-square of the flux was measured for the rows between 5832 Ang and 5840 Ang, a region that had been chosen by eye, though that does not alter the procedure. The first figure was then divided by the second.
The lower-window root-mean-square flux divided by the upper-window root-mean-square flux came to 0.94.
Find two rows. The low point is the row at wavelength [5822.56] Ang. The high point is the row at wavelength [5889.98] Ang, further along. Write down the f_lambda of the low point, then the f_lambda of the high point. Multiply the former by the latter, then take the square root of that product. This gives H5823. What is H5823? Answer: 14.6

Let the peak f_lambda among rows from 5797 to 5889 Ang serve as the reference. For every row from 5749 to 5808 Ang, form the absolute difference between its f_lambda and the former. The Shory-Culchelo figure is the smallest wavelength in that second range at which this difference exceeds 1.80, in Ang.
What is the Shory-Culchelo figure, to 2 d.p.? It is 5787.81 Ang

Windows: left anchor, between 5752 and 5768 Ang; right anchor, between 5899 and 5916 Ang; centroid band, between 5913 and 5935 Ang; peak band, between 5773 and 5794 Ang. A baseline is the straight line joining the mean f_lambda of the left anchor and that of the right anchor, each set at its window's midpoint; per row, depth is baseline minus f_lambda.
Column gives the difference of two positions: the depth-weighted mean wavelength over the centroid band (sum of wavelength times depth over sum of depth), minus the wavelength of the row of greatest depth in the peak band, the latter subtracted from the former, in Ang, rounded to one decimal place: 136.8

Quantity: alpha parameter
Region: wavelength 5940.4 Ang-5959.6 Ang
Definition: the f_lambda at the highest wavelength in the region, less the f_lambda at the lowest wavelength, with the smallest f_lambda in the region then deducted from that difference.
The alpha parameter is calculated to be -15.0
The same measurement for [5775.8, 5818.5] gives -15.2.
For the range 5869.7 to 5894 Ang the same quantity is -16.3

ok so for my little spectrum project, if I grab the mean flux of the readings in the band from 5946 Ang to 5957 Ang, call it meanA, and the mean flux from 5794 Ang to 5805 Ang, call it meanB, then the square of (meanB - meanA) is 0.7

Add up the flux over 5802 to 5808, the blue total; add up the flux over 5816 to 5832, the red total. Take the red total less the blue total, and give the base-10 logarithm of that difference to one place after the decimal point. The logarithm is 1.8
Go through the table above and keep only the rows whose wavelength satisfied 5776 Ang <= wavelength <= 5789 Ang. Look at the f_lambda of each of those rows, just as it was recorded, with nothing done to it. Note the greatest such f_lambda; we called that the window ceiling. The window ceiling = 16.5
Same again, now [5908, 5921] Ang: 16.5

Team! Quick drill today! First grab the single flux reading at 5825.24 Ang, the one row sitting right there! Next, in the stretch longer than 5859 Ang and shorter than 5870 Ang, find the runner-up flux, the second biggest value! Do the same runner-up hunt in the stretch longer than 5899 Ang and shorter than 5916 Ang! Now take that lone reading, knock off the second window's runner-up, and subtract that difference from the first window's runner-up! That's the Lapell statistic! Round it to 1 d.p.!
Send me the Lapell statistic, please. 15.4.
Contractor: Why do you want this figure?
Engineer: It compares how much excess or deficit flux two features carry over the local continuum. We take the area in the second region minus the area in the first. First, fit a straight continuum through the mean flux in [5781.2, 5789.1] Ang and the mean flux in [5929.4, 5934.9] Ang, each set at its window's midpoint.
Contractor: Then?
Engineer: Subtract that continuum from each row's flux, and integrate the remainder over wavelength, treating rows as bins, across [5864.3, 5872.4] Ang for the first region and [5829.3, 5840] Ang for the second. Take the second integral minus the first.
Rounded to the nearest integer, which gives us 15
